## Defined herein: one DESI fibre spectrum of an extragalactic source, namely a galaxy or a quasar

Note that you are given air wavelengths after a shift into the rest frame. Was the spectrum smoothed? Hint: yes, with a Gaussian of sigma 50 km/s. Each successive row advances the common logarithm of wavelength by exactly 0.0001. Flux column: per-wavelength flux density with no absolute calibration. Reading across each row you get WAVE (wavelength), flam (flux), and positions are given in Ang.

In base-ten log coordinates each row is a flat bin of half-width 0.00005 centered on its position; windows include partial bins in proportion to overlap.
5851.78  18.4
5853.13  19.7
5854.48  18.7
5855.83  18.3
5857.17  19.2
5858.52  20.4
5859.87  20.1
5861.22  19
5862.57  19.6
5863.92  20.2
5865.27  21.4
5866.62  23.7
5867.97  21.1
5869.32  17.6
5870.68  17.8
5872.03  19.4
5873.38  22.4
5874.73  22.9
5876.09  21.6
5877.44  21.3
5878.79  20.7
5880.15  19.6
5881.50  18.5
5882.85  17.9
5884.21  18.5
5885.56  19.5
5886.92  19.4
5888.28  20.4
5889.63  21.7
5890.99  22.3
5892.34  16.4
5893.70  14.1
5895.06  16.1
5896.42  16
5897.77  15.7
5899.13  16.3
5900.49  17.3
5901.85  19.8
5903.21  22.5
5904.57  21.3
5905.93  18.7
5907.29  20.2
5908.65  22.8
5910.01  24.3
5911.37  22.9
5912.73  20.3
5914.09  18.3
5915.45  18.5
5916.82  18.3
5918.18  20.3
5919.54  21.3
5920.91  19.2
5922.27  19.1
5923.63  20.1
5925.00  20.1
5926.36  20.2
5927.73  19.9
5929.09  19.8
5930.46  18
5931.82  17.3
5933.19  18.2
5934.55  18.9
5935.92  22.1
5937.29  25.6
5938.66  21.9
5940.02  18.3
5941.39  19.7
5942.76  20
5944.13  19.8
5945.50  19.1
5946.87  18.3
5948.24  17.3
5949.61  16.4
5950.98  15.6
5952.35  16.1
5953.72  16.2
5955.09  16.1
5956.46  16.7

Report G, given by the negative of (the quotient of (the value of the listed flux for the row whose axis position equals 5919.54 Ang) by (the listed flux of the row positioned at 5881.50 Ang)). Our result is -1.15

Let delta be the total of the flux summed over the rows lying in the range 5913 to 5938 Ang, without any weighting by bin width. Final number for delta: 355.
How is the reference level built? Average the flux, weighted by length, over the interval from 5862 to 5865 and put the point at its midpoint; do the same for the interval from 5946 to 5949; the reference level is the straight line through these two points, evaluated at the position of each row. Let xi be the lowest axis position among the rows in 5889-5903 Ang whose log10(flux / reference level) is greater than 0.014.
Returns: 5889.63 Ang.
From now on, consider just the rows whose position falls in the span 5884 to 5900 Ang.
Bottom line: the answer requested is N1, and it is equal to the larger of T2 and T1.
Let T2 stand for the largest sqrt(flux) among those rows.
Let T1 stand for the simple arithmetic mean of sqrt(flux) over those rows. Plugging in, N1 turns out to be 4.72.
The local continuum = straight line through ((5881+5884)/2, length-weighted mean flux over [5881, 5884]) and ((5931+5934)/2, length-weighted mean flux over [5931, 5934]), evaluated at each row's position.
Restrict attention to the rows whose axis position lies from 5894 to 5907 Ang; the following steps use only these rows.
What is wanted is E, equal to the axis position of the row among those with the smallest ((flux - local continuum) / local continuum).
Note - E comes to 5897.77 Ang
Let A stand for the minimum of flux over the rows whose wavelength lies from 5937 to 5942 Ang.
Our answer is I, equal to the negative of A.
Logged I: -18.3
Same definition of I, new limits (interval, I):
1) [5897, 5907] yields -15.7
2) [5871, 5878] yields -19.4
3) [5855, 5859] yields -18.3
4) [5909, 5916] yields -18.3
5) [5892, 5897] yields -14.1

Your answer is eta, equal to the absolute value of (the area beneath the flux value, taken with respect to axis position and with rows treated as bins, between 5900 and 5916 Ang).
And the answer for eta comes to 330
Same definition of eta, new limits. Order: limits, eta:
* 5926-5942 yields 320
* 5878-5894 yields 308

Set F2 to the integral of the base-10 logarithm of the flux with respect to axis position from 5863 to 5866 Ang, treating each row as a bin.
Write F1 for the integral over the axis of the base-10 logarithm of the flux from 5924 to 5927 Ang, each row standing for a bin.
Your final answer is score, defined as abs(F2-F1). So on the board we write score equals 0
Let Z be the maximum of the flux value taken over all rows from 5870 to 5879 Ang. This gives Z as 22.9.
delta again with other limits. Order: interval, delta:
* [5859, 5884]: 365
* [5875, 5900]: 336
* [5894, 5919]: 350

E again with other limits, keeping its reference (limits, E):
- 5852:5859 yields 5855.83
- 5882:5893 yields 5892.34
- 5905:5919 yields 5914.09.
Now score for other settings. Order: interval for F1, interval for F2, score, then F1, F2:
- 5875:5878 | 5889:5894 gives 2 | 4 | 6.3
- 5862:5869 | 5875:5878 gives 5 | 9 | 4.0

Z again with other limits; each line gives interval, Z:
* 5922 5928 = 20.2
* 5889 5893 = 22.3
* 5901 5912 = 24.3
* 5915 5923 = 21.3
